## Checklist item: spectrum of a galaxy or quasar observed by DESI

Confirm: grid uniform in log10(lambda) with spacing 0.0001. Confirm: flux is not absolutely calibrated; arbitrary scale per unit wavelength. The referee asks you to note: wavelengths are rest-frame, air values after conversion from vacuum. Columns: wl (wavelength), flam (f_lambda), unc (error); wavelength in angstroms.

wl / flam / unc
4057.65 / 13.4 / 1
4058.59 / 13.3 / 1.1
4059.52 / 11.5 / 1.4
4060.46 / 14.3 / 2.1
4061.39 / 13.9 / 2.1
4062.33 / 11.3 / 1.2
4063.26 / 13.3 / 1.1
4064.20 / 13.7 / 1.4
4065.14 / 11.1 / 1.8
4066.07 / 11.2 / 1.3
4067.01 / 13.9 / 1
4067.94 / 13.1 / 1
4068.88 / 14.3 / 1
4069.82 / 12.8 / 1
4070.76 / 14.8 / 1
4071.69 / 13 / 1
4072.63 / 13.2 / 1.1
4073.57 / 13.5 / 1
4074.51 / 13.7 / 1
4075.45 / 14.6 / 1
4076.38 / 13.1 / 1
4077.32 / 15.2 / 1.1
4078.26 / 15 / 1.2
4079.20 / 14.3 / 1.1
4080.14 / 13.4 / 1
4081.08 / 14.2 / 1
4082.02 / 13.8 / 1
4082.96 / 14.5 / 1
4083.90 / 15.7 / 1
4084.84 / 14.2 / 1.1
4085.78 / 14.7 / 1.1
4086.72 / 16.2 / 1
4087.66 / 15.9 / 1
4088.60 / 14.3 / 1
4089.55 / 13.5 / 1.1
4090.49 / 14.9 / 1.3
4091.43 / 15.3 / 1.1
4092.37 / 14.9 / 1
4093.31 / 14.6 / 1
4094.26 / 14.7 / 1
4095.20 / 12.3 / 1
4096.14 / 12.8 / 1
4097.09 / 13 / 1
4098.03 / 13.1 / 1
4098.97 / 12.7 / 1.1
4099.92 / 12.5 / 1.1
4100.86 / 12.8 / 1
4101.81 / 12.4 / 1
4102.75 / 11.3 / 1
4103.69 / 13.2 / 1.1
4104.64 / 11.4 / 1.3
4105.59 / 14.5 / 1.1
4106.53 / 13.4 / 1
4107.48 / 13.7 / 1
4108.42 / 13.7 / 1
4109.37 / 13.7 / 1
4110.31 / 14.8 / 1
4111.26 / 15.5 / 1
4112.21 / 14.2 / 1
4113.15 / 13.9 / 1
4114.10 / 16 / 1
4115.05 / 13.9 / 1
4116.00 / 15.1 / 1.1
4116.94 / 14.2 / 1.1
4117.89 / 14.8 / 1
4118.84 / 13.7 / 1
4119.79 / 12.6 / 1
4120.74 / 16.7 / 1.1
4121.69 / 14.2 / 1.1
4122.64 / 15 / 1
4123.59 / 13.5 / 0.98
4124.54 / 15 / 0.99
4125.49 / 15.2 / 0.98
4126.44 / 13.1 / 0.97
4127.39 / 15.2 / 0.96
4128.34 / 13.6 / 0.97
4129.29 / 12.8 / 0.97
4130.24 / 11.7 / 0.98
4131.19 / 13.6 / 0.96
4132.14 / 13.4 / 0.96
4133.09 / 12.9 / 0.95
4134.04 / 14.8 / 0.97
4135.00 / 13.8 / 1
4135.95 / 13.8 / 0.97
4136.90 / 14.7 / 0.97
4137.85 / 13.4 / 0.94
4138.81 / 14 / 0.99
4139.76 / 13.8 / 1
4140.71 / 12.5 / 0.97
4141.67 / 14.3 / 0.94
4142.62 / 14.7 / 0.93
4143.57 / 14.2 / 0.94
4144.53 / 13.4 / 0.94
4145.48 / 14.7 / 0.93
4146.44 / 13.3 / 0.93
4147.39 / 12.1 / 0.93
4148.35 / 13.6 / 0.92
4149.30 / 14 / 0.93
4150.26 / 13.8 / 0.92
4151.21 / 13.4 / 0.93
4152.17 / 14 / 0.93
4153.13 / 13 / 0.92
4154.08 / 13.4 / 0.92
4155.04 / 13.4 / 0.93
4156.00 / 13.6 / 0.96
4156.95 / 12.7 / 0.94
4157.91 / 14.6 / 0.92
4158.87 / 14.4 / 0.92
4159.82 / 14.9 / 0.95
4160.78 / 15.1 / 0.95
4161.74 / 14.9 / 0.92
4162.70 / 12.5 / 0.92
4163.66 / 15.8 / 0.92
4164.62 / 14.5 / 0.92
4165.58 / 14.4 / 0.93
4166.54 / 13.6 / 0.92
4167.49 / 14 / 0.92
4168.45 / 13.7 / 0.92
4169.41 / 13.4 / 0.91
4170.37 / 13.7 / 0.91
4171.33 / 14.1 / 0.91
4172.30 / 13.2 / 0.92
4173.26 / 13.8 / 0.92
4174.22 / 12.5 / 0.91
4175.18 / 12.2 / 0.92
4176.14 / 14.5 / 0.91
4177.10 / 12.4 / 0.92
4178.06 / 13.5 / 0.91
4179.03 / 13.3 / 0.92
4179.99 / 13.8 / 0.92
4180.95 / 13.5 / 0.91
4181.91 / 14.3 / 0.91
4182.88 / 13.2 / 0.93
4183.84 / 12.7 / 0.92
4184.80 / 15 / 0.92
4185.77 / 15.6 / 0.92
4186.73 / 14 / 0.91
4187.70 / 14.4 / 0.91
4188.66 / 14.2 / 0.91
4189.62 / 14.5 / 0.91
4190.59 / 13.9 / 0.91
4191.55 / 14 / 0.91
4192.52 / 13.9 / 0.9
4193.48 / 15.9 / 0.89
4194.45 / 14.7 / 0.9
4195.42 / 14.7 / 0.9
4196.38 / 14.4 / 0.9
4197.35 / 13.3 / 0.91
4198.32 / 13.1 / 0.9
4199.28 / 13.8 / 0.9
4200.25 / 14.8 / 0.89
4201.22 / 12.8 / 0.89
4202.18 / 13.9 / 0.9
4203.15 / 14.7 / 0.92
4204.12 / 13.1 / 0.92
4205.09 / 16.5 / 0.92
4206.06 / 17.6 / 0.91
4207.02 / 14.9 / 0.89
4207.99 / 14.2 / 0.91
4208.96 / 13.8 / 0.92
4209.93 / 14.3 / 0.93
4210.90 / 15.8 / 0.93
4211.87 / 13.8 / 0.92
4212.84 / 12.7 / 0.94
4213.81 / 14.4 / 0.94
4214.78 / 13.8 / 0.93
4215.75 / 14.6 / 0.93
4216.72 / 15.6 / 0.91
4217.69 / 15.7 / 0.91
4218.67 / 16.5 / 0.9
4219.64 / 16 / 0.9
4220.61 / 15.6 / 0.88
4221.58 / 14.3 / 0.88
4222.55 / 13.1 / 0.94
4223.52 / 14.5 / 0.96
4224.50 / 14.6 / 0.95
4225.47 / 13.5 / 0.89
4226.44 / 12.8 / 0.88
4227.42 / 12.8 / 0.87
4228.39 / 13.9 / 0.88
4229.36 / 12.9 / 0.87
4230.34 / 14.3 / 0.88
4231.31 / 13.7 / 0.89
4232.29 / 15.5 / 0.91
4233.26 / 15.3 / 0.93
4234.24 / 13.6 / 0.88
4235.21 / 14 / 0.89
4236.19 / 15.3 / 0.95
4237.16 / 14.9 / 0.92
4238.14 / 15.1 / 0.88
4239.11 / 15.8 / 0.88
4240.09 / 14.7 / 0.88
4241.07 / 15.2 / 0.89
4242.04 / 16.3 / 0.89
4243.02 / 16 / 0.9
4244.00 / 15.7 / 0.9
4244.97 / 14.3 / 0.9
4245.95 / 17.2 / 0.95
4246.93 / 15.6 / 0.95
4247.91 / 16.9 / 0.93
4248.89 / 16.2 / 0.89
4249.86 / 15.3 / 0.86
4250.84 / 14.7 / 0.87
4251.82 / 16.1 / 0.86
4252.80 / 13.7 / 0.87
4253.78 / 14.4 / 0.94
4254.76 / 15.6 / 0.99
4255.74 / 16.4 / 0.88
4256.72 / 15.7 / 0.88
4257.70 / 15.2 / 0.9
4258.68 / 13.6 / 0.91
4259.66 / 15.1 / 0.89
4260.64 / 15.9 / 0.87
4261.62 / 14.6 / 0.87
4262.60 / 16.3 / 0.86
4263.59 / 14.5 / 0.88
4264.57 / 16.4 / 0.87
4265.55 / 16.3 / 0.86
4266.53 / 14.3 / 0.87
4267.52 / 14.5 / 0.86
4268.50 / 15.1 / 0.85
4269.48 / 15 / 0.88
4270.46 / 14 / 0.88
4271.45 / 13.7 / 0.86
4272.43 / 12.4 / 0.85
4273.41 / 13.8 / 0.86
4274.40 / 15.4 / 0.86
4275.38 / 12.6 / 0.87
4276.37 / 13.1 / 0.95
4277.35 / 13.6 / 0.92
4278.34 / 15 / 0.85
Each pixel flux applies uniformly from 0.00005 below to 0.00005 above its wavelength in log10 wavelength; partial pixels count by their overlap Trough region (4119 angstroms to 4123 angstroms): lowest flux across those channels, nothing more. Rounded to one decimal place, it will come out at 12.6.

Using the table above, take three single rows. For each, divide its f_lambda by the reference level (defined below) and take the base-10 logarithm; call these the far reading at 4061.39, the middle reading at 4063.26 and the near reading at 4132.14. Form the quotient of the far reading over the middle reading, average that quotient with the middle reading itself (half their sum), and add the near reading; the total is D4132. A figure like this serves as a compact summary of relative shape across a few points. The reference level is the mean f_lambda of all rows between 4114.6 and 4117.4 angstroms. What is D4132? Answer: 0.2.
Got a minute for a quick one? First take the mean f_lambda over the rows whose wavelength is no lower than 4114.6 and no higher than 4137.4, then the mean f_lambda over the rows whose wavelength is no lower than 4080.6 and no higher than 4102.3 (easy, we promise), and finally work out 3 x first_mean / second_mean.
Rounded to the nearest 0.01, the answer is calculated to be 3.00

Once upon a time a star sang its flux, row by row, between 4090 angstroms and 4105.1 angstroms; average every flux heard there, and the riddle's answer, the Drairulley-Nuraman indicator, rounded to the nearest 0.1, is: 13.2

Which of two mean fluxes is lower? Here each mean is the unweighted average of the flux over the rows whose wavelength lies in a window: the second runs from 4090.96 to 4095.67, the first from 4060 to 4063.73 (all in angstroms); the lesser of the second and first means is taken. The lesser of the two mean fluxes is 13.2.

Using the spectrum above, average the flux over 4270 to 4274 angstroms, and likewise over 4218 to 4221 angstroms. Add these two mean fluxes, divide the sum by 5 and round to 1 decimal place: 5.9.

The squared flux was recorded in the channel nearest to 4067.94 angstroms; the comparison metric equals 172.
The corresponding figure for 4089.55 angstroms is 182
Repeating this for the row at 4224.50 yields 213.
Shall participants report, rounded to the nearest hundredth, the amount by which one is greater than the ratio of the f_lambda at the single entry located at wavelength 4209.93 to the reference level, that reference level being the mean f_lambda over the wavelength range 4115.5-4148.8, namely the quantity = -0.03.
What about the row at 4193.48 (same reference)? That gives -0.14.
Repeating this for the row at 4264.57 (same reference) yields -0.18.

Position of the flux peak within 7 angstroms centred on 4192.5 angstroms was 4193.48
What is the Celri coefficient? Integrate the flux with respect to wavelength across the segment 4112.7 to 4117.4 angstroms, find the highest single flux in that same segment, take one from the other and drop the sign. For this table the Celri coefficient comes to 53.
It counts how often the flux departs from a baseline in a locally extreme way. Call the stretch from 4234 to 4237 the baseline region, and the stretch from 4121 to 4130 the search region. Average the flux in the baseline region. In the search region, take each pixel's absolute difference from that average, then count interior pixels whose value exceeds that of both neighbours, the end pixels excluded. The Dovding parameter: 2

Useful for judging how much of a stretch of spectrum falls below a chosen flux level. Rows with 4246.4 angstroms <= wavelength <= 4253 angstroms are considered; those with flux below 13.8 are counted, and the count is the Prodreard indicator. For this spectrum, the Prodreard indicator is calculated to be 1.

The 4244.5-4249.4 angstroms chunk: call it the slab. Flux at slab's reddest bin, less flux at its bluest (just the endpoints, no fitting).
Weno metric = 1.9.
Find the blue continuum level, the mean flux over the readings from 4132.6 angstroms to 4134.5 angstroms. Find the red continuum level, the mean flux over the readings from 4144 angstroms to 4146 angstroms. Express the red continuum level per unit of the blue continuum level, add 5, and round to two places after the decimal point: 6.01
